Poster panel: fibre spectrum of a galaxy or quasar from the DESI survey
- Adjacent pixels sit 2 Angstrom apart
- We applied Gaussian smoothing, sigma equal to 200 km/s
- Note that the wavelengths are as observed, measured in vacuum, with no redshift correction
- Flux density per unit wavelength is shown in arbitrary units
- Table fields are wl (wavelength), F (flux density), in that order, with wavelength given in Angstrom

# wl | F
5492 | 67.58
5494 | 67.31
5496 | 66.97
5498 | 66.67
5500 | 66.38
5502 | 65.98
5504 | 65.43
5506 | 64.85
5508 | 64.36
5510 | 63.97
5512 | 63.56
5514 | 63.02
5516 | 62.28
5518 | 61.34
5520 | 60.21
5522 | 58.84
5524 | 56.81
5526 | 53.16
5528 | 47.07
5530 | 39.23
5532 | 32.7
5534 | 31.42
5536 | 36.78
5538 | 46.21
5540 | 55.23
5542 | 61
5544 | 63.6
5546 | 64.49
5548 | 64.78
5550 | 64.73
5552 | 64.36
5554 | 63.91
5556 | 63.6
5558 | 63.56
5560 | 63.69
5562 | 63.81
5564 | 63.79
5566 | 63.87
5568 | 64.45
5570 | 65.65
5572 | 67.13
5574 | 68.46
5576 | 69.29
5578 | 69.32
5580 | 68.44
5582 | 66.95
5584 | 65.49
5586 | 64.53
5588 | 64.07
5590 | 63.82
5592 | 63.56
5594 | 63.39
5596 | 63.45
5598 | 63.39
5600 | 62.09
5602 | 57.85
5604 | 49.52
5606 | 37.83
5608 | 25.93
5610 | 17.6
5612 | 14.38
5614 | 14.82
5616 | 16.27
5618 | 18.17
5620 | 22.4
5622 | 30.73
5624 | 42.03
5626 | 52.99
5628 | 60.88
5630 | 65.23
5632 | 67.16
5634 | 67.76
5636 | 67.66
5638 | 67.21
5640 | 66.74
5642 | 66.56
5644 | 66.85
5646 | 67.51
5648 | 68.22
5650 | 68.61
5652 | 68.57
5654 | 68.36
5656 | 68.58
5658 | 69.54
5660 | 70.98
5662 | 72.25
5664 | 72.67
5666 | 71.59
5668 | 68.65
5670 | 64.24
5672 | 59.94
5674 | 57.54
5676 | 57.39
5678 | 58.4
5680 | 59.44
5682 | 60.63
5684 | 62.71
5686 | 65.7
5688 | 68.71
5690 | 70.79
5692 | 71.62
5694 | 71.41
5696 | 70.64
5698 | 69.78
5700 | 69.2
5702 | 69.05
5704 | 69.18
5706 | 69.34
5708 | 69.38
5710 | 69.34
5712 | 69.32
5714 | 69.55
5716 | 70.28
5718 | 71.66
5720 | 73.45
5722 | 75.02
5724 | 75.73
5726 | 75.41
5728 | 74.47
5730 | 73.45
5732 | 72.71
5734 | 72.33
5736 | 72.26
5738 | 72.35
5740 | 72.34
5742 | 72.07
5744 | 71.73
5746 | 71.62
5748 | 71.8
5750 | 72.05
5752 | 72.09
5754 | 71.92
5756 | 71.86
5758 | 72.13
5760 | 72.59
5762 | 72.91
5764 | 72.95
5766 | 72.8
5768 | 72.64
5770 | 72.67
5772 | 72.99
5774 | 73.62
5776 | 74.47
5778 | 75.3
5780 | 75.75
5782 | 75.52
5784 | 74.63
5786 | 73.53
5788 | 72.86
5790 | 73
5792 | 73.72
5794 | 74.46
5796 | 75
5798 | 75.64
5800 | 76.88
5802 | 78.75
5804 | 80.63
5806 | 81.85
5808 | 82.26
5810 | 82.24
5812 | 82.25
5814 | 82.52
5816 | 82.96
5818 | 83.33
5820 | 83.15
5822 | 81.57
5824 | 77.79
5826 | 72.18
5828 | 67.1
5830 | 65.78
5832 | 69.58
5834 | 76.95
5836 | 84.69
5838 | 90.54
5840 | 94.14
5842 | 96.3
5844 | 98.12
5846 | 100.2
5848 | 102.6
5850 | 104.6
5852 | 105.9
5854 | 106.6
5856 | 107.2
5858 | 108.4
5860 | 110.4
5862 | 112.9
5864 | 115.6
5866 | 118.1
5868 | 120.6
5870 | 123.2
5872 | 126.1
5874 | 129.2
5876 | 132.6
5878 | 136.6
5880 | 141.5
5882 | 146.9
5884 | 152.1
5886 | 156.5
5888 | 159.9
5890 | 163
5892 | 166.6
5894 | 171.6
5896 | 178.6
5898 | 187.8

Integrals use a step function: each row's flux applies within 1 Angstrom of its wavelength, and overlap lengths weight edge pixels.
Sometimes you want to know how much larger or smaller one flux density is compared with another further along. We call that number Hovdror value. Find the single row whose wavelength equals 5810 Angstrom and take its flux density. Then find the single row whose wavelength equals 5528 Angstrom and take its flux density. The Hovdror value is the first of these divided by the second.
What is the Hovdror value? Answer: 1.7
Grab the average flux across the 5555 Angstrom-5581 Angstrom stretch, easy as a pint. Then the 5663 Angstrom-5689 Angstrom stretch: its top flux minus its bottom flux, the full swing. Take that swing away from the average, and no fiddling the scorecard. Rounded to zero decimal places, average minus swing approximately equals 50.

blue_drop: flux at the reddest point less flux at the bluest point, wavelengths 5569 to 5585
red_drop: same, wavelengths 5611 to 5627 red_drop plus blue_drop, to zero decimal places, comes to 38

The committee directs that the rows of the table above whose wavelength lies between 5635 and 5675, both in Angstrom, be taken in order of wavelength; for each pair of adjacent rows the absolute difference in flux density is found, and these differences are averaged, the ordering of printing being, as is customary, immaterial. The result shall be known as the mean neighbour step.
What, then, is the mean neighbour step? 1.2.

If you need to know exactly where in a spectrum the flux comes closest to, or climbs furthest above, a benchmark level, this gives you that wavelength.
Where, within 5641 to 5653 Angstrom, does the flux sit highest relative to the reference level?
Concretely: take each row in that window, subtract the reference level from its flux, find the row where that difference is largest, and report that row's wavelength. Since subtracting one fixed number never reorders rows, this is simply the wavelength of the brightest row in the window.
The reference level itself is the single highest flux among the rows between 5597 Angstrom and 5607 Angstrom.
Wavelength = 5650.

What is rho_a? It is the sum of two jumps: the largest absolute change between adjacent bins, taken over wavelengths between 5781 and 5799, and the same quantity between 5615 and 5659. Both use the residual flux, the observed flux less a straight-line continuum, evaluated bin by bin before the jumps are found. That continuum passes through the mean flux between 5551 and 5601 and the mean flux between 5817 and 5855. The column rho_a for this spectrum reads 12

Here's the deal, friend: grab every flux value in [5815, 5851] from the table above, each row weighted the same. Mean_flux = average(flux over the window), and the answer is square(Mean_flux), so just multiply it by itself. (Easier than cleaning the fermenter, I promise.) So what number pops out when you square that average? 7240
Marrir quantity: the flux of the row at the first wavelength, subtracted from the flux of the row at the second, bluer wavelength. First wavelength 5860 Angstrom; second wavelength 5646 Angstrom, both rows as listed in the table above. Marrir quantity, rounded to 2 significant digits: -43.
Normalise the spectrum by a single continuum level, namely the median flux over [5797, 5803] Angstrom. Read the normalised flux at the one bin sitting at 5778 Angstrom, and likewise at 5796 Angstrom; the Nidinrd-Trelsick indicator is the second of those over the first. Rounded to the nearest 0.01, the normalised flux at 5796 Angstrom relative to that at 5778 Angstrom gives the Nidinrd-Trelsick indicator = 1.00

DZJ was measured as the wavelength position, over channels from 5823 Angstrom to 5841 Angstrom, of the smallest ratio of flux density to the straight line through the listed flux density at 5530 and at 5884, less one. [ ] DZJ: 5830 Angstrom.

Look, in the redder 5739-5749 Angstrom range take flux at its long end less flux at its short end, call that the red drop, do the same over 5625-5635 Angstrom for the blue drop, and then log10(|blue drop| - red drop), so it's 1.2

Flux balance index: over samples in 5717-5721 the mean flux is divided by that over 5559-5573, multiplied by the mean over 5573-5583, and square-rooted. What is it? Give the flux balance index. 8.8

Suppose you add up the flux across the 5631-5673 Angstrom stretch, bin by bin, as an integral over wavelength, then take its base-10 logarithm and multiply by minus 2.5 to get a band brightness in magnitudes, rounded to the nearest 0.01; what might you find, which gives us -8.64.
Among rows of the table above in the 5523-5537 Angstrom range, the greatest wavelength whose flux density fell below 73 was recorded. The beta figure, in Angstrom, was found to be 5536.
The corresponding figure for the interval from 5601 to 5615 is 5614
